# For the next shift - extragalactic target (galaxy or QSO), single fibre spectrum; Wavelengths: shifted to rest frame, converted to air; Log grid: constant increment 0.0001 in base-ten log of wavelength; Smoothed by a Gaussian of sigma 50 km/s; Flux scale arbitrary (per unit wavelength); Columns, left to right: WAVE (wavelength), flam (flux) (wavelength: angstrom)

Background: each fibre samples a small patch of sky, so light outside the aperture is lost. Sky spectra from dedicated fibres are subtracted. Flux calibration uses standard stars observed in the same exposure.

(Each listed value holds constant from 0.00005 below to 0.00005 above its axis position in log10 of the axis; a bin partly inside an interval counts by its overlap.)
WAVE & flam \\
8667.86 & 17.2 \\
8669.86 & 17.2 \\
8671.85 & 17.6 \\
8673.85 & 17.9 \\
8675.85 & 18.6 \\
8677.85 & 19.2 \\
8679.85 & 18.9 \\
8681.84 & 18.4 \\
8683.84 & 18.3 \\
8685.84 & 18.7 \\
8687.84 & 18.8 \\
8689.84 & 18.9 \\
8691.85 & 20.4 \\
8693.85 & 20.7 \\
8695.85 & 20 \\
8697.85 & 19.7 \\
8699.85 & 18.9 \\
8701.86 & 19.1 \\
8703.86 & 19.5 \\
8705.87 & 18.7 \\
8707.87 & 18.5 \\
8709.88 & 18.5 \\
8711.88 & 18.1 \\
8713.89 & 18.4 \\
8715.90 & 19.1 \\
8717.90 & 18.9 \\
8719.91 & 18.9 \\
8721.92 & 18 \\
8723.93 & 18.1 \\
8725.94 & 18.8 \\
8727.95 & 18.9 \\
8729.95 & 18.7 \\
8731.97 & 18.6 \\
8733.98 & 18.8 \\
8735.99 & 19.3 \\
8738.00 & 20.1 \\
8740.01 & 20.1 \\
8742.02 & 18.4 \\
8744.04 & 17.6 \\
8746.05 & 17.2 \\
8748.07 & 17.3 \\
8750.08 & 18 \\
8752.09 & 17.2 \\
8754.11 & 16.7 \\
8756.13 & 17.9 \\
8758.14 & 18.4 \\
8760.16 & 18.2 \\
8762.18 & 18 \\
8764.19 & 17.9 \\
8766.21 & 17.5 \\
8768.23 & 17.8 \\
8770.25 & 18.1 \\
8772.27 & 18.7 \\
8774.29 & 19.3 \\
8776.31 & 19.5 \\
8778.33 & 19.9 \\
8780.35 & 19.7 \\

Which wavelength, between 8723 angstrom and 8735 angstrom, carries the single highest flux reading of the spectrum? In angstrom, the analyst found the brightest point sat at 8727.95 angstrom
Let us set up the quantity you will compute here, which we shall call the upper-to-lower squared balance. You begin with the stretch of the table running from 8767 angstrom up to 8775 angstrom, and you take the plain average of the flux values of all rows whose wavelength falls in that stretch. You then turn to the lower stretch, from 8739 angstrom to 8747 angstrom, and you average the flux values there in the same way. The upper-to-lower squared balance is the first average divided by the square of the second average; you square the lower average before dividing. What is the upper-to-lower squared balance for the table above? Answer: 0.055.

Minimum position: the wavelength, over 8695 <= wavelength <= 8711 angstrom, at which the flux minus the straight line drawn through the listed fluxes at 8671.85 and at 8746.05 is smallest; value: 8707.87 angstrom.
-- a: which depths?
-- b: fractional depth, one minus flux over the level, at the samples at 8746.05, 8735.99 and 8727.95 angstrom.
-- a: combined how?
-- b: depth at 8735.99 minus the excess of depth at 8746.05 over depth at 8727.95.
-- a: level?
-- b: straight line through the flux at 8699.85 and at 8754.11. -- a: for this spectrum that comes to -0.16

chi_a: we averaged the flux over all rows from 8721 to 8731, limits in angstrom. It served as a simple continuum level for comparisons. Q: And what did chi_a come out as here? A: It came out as 18.5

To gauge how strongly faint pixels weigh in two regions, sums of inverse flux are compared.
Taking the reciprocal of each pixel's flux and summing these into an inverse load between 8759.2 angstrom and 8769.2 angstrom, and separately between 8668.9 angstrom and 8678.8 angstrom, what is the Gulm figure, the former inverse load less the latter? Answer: 0.003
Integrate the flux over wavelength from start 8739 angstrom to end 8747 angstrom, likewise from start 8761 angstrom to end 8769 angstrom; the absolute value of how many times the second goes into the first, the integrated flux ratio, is 1.03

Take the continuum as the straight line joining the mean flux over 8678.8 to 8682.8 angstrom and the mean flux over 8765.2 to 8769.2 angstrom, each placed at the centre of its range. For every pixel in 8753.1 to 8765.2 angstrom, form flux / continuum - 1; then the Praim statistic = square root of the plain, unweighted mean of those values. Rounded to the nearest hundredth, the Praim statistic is 0.08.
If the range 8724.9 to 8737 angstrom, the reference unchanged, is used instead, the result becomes 0.21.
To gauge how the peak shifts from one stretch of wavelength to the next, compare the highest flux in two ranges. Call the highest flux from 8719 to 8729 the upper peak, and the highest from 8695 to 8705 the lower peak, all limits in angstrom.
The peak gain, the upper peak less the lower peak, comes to -1.1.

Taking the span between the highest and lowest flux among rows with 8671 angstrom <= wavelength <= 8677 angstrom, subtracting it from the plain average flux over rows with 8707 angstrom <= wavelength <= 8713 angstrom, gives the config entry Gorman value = 17.4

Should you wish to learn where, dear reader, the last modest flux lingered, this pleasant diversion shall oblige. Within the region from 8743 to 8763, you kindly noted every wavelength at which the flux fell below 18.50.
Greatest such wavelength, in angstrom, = 8762.18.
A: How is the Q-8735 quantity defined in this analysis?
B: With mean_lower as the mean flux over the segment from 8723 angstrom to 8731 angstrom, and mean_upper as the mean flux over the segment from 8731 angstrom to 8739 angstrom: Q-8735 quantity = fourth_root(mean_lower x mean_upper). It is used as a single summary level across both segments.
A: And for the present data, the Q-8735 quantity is 4.349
